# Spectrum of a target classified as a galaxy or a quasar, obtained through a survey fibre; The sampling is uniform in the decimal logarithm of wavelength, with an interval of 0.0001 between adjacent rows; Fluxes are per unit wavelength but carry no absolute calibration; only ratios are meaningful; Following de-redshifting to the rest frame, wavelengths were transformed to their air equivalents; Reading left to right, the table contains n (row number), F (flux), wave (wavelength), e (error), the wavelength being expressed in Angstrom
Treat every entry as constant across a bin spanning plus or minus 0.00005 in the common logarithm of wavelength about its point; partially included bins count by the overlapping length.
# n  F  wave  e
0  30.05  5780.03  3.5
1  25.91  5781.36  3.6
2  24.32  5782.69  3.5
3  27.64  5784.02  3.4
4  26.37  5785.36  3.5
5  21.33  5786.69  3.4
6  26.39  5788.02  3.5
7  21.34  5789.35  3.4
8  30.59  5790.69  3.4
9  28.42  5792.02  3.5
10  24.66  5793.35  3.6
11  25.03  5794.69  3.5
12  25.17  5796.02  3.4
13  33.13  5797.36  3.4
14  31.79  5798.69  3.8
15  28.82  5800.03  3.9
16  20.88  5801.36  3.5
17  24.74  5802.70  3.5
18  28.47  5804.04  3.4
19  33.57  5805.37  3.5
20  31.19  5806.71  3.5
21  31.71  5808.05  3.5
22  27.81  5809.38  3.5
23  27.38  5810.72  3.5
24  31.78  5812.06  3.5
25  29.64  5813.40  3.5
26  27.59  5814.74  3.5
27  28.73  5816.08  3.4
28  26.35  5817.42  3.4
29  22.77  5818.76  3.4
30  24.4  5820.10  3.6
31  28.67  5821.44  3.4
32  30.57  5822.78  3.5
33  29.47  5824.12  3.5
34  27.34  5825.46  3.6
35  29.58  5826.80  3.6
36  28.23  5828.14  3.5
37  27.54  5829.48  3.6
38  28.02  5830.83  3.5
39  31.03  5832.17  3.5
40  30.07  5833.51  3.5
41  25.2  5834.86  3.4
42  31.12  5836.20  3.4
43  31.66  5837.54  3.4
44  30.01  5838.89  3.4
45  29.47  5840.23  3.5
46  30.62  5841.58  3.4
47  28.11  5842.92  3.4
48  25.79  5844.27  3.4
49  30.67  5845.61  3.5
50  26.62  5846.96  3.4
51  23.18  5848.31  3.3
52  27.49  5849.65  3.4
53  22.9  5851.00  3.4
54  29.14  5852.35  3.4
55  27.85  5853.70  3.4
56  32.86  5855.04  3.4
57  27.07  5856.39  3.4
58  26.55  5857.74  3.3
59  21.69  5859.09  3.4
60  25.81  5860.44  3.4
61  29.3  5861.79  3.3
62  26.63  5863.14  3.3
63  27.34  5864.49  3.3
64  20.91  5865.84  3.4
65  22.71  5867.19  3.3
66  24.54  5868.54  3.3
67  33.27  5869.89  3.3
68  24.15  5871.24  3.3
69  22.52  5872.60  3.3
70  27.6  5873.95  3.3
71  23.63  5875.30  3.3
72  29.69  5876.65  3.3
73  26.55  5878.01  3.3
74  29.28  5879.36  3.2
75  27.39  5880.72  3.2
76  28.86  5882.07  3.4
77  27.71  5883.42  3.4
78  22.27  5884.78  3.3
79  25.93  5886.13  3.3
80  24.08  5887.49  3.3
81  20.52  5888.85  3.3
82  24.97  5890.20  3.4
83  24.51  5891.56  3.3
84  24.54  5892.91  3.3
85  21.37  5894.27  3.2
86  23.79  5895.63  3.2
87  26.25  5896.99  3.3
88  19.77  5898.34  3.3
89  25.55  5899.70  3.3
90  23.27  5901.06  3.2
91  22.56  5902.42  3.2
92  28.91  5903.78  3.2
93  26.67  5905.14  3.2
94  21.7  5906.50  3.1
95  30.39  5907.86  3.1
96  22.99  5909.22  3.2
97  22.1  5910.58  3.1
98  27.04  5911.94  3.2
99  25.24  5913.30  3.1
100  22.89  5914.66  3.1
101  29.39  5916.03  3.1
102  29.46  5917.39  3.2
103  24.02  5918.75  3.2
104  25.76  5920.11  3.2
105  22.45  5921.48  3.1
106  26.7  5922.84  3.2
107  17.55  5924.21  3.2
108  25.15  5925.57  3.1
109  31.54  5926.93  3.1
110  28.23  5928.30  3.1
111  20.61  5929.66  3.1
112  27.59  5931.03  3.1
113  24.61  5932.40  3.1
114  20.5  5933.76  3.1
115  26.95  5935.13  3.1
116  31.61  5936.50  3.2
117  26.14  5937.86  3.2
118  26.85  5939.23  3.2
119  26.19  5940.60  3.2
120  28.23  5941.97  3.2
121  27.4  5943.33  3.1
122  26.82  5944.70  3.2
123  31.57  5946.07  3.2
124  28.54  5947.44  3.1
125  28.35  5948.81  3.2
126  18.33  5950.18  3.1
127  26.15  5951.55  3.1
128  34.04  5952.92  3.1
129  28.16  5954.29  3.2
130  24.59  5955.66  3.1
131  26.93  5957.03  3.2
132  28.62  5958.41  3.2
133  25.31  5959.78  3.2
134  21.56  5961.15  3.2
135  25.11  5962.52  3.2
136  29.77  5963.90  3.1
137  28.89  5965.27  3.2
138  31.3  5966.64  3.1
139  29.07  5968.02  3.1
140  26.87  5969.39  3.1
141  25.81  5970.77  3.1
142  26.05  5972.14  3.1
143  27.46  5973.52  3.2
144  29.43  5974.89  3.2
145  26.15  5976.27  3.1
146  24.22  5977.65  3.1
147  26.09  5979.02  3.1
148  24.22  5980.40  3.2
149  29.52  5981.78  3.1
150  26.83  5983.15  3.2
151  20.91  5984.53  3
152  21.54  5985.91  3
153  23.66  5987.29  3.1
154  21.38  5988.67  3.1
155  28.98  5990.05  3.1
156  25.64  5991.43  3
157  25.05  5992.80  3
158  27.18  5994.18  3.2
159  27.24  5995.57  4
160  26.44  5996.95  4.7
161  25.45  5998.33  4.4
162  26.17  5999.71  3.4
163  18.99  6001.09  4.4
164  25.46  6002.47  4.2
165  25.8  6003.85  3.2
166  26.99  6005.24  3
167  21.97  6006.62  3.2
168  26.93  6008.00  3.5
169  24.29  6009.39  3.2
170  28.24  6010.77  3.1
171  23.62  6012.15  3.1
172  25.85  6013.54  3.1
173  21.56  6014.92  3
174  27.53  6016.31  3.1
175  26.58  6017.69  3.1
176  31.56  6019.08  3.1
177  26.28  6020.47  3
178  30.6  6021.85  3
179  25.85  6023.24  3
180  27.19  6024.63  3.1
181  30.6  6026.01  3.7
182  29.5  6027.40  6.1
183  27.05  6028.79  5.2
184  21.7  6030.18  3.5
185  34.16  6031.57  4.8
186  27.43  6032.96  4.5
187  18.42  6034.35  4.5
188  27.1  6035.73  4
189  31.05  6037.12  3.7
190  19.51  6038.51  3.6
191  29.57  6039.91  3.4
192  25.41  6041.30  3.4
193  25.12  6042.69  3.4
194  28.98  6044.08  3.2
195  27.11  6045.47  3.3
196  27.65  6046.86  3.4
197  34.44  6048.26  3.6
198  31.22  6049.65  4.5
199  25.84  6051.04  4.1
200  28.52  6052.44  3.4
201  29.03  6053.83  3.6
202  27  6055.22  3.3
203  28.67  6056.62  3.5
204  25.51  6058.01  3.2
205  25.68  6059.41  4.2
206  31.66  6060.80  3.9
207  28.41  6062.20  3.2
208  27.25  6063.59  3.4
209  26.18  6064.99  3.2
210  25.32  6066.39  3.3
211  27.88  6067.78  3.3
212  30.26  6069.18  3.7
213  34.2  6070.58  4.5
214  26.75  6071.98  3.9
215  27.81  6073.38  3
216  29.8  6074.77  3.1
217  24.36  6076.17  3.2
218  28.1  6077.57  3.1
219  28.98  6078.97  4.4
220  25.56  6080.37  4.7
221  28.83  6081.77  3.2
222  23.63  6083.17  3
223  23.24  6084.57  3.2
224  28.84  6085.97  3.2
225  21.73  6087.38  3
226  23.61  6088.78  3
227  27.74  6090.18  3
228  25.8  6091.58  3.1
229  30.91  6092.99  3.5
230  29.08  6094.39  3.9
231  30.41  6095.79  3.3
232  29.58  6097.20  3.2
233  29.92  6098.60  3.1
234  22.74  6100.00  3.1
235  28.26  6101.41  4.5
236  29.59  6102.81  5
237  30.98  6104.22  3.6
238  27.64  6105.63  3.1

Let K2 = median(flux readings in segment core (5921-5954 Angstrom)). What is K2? 26.8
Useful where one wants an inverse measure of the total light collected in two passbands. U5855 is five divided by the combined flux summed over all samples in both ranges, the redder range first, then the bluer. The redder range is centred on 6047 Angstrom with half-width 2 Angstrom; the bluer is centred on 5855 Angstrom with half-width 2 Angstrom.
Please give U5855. 0.0283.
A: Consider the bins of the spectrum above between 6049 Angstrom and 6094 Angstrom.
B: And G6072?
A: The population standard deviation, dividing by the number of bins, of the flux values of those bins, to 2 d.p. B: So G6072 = 2.67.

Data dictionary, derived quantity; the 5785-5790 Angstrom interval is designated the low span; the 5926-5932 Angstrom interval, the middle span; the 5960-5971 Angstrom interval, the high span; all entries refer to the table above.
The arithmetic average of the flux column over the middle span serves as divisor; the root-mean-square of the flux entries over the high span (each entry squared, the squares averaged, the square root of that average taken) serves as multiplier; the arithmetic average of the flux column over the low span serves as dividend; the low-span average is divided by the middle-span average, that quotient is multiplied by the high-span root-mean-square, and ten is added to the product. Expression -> 34.3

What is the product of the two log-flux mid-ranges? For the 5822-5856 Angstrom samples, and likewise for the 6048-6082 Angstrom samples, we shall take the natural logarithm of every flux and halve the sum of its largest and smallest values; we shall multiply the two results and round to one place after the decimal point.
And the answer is 11.1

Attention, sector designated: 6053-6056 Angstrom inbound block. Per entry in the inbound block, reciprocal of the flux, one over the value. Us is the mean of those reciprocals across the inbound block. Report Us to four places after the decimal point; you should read 0.0357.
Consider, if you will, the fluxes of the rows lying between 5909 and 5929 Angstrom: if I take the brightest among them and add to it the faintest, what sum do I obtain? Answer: 49.1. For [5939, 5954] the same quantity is 52.4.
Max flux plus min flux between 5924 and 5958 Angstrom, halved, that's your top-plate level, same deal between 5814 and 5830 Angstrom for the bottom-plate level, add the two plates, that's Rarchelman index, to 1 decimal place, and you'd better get 52.5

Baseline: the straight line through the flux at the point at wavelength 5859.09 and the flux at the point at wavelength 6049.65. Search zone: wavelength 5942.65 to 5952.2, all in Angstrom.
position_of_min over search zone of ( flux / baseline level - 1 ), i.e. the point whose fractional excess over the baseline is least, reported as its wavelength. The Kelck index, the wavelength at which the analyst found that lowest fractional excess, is 5950.18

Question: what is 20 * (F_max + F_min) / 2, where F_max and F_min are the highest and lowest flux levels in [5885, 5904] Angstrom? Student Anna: 487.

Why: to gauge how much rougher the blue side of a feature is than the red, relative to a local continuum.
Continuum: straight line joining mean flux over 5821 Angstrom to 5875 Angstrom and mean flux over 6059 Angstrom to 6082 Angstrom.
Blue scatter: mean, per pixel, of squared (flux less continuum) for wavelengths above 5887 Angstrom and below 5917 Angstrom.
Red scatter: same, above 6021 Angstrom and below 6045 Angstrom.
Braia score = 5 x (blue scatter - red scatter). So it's 4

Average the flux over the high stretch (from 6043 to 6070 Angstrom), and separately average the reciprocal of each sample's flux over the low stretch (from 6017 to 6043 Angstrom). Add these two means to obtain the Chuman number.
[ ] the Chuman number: 28.3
